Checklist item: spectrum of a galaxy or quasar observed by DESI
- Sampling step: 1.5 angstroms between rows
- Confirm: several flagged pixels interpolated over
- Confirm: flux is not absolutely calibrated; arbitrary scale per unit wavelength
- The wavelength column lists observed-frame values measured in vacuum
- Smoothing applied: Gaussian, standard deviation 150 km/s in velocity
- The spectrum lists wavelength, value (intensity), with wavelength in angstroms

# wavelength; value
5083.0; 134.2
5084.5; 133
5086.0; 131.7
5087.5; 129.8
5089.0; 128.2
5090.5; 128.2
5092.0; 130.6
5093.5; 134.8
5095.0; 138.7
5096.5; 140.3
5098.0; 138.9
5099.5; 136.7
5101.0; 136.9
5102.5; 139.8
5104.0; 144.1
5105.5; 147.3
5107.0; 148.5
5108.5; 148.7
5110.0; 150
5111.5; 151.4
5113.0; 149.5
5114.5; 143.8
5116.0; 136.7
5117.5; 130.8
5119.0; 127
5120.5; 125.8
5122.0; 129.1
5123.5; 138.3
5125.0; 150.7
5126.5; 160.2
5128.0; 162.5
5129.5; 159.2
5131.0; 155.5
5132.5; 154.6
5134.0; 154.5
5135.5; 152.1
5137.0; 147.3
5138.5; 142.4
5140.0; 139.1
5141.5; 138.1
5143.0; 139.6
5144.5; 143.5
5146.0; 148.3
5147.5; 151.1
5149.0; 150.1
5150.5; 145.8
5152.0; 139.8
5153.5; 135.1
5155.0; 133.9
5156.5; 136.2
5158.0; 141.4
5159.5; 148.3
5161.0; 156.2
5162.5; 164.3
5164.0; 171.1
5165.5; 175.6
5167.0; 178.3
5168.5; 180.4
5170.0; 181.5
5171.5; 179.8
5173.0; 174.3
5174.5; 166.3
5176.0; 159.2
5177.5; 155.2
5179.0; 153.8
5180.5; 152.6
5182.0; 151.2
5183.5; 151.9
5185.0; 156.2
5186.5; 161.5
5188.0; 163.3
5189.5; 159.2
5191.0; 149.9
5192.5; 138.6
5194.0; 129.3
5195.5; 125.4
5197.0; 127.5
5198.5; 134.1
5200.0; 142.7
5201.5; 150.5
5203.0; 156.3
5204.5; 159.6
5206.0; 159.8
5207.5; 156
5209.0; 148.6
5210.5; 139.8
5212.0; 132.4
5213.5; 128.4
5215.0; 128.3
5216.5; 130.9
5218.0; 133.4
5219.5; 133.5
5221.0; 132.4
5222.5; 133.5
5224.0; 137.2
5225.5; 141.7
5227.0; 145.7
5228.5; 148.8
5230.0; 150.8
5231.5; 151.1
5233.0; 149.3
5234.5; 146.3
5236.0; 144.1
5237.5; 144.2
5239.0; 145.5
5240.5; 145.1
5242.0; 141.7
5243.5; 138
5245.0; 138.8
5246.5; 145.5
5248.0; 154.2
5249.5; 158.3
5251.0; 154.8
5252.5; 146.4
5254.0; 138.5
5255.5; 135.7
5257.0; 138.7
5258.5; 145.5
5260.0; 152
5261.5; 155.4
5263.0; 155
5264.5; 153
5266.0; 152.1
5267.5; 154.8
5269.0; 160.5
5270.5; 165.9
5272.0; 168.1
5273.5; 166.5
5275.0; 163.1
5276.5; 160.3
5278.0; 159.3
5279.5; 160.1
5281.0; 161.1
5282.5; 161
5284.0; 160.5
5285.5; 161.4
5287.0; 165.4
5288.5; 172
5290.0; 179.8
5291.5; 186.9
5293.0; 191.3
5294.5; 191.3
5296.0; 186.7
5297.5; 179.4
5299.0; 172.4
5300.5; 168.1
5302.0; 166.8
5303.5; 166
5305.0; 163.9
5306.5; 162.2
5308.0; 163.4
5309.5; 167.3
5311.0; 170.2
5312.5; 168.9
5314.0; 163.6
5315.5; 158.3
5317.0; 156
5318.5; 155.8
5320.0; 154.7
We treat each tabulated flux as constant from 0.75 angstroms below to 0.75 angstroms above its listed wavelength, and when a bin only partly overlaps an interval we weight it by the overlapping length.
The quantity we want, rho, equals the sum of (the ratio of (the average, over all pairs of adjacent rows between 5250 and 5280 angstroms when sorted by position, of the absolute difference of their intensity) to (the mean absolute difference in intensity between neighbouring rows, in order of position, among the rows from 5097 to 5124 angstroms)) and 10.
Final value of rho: 11.1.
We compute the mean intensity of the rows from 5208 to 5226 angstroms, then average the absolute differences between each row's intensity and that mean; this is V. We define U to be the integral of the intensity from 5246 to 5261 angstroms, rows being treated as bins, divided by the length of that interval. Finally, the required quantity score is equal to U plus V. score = 152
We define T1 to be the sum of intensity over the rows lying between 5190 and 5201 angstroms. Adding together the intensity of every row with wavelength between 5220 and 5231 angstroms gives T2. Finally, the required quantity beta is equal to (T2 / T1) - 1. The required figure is 0.04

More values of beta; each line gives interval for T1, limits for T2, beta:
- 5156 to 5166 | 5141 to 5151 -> -0.07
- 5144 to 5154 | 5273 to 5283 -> 0.12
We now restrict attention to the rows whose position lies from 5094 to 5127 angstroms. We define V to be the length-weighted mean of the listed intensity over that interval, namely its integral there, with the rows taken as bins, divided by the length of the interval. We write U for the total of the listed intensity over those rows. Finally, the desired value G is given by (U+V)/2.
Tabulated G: 1627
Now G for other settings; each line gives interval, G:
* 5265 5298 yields 1938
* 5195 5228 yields 1609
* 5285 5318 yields 1966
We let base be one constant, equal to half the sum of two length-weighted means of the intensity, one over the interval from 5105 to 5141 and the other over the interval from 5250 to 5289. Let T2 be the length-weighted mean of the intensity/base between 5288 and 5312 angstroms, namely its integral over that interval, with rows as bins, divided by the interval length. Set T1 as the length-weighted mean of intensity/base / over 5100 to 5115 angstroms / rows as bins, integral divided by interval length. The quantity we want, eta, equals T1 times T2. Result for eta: 1.11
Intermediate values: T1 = 0.965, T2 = 1.15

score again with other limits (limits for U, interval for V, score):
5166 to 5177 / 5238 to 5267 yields 180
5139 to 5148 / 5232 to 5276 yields 151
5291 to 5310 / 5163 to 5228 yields 188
